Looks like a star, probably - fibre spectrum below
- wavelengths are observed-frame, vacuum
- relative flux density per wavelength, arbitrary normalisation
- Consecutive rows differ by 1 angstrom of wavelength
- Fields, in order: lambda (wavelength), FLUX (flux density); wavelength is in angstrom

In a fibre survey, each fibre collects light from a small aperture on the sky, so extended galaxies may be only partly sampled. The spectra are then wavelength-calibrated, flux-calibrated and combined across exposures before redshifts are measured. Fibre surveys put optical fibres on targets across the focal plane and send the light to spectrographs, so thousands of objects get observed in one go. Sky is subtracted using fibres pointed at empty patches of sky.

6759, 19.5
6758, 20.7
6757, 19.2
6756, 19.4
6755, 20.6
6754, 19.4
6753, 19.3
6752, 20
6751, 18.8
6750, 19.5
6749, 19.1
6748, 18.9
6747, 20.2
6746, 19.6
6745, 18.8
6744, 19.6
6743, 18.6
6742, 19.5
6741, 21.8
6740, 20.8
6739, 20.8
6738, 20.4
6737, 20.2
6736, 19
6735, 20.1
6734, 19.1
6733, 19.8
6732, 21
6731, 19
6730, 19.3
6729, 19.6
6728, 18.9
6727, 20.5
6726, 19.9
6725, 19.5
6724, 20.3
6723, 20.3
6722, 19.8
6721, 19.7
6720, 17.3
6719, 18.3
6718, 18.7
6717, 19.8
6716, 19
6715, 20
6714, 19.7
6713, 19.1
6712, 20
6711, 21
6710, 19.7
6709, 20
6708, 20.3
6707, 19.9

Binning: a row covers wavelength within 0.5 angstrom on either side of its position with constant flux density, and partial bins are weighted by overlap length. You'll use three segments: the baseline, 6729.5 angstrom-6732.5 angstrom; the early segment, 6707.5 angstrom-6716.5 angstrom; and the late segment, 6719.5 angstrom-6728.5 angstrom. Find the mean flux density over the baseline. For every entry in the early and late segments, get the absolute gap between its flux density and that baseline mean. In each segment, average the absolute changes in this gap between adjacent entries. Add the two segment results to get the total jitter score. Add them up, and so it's 1.05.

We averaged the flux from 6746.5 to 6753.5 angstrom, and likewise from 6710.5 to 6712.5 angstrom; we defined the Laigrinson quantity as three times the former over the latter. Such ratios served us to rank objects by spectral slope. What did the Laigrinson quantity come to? 2.84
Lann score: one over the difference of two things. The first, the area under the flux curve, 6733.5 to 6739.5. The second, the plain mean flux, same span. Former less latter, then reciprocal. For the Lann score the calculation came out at 0.0100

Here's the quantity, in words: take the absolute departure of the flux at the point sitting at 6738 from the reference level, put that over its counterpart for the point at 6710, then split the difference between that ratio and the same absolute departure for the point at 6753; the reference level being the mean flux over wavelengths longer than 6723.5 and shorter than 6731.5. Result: 5.3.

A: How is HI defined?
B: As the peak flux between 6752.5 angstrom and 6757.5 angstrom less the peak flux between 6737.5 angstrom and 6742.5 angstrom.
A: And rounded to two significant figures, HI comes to -1.2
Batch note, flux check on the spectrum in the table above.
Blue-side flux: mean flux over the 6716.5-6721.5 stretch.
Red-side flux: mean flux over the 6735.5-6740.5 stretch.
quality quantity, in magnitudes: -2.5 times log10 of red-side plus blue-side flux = -3.98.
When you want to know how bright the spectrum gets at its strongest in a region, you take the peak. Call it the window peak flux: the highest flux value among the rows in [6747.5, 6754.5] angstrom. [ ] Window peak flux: 20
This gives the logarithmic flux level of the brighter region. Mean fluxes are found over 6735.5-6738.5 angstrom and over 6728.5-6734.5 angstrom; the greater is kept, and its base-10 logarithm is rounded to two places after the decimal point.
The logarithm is 1.30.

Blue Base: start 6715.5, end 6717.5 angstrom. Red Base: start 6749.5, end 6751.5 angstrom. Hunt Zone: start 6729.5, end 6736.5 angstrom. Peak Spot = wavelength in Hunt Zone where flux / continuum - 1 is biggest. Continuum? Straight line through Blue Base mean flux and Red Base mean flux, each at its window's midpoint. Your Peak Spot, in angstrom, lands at 6732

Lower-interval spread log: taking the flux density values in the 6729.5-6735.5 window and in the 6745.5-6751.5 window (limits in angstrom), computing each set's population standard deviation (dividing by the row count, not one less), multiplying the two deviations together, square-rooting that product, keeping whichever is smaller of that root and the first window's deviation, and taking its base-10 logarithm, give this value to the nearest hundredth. -0.24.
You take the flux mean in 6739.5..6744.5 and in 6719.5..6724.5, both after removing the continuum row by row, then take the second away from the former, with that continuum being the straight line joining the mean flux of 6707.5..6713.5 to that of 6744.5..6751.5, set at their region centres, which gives 1.0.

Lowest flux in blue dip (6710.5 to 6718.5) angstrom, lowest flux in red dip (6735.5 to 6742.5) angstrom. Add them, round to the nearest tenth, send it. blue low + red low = 37.7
